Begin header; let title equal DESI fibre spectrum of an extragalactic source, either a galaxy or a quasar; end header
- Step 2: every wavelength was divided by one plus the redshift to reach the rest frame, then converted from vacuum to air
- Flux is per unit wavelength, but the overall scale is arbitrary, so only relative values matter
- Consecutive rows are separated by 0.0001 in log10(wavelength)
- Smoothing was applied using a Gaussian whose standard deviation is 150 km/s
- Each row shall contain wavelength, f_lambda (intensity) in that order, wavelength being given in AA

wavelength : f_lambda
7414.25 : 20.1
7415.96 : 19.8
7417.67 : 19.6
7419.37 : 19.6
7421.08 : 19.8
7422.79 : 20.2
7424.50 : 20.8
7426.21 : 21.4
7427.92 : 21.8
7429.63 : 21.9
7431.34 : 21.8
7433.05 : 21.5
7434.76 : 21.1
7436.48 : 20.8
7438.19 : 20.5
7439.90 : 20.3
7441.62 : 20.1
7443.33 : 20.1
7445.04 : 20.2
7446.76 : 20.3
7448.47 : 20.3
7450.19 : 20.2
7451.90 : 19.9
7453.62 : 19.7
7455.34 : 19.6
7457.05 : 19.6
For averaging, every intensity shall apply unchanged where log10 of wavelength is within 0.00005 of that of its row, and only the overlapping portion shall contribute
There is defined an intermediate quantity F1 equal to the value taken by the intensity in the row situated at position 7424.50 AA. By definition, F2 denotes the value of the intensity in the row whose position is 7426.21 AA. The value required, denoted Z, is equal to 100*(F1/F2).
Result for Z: 97.2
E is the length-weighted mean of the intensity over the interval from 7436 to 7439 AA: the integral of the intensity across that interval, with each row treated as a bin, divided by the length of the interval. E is 20.7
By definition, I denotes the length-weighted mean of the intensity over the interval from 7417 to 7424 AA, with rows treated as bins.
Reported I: 19.9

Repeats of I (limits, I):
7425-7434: 21.6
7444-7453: 20.2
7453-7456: 19.6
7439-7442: 20.2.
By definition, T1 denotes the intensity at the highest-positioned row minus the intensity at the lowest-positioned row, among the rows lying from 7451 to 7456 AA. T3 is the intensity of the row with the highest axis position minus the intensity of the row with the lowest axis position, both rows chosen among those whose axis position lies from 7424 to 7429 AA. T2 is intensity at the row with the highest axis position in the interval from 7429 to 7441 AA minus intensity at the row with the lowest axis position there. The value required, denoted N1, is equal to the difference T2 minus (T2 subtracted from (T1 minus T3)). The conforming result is -1.9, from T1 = -0.30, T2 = -1.6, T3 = 1.00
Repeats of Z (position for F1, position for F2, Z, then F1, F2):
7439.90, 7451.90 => 102.0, 20.3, 19.9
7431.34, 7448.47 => 107.4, 21.8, 20.3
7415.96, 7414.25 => 98.5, 19.8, 20.1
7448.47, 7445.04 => 100.5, 20.3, 20.2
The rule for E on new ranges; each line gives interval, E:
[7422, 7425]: 20.5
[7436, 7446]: 20.3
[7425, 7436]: 21.5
